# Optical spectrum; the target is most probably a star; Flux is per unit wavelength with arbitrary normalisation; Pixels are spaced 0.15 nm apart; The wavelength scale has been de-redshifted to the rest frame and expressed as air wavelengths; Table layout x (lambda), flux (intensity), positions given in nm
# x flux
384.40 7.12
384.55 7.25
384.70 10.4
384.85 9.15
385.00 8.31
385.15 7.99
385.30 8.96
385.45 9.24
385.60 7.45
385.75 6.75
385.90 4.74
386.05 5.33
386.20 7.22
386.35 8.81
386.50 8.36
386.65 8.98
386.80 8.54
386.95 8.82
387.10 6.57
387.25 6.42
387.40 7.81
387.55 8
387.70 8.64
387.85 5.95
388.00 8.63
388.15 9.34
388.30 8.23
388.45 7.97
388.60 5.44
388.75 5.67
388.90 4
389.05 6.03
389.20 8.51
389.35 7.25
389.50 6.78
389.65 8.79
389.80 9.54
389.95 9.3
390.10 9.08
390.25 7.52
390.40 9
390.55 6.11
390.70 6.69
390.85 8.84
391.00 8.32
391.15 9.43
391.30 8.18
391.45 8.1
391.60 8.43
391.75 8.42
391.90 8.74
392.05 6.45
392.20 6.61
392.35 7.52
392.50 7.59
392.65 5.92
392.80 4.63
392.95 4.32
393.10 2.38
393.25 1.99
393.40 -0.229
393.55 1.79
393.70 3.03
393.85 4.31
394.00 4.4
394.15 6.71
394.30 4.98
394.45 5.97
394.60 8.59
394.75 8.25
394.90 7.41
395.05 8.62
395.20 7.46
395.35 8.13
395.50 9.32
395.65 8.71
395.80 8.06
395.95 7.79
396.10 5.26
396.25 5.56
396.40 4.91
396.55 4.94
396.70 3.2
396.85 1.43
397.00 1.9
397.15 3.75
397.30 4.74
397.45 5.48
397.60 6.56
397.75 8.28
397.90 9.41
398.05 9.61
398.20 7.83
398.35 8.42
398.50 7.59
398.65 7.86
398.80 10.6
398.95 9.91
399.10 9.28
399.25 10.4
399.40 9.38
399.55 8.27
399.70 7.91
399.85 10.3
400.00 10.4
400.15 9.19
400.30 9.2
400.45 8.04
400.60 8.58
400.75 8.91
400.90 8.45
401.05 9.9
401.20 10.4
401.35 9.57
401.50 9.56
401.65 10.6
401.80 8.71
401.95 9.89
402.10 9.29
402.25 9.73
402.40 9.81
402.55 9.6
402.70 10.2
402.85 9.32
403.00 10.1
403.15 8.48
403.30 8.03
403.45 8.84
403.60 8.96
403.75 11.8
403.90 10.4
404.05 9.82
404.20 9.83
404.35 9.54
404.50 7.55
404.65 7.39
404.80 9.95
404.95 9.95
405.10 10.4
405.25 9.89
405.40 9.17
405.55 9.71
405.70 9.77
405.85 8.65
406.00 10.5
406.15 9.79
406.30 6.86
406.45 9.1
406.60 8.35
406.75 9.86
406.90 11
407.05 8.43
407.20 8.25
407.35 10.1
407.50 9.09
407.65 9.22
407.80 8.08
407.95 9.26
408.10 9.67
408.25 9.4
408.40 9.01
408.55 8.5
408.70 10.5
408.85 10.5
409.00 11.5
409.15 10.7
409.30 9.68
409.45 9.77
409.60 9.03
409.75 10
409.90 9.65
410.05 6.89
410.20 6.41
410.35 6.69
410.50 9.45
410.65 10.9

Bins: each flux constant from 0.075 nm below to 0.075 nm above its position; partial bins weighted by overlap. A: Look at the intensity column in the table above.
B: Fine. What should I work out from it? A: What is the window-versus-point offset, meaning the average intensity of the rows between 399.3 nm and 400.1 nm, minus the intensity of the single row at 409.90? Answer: -0.4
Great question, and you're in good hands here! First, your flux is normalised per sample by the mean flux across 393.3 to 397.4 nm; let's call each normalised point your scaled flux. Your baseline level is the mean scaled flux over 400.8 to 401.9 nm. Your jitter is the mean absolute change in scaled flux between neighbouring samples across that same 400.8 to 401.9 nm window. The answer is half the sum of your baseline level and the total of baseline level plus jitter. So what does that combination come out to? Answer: 1.83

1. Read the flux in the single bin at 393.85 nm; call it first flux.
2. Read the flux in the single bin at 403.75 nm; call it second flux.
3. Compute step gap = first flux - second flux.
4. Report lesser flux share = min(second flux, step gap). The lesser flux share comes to -7.5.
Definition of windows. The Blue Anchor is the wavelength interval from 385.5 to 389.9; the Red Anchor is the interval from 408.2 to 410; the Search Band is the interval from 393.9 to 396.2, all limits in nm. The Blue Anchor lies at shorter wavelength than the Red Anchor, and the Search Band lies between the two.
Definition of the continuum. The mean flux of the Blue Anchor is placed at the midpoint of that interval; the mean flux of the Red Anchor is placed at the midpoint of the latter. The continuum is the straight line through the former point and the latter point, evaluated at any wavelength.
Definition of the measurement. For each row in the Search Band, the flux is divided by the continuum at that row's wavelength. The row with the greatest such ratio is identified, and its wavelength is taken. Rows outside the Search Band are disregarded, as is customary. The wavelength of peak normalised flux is 395.50 nm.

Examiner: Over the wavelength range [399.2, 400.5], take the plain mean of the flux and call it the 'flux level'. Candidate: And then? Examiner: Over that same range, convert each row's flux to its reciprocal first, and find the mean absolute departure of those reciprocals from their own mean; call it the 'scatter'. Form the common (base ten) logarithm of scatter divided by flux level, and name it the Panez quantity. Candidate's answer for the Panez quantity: -2.98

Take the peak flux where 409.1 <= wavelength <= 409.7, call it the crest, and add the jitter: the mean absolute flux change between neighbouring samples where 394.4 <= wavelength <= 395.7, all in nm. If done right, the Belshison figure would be 11.8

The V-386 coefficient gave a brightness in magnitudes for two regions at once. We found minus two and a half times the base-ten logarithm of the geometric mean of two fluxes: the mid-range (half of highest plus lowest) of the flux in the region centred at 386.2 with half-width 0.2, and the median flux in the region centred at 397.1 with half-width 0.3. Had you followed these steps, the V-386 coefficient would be -1.63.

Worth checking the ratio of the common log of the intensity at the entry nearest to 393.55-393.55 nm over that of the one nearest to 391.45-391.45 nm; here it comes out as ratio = 0.28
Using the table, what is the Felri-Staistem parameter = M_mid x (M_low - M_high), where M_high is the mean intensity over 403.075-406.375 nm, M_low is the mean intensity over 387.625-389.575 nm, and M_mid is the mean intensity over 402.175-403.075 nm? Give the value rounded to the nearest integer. -22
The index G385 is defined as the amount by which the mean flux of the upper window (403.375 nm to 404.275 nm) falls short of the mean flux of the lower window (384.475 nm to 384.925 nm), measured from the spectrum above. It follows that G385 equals -1.0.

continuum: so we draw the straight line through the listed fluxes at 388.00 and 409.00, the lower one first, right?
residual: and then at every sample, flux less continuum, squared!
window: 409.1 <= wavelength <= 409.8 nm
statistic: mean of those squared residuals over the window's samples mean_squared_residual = 3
